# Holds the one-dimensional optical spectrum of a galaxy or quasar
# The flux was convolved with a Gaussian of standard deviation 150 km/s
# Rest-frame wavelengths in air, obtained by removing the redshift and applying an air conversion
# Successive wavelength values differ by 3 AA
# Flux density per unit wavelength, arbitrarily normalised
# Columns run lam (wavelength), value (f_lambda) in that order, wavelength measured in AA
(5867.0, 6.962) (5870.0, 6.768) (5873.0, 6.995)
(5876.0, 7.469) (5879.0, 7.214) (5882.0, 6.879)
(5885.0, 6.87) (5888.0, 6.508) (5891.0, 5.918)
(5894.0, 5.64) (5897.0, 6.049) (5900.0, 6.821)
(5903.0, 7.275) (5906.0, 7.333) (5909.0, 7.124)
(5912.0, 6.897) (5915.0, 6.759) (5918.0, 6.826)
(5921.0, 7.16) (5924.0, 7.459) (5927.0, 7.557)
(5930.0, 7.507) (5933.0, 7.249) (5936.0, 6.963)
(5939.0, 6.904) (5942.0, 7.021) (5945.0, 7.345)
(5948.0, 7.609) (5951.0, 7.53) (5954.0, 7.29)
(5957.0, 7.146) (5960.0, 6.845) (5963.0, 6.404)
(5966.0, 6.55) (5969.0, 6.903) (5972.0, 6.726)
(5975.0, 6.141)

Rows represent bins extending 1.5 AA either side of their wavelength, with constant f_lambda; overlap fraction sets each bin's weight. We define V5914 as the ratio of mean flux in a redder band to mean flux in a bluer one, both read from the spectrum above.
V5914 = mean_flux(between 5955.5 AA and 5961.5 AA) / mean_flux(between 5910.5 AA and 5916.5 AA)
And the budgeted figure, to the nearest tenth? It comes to 1.0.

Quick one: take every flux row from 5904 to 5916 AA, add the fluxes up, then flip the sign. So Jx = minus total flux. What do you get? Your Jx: -28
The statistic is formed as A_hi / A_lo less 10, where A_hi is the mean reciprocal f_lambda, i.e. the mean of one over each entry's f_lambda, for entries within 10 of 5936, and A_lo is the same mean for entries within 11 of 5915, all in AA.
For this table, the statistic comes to -9.02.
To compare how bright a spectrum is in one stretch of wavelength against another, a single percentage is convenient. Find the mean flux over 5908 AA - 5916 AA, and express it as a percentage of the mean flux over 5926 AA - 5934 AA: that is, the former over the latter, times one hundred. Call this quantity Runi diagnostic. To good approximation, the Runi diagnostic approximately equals 93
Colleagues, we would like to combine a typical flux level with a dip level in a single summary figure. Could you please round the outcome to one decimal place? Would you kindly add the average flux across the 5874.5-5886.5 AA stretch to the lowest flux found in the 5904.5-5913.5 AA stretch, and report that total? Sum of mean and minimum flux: 14.0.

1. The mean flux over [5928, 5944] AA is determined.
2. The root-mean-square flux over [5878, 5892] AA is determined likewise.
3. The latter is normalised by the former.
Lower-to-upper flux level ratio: 0.94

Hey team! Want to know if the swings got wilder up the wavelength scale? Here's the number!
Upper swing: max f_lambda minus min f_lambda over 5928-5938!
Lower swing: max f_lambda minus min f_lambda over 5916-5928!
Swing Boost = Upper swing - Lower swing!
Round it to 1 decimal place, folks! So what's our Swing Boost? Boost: -0.2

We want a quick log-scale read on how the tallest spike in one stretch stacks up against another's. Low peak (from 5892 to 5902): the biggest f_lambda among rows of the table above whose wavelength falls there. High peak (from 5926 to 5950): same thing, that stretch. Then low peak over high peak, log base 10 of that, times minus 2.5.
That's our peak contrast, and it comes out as 0.12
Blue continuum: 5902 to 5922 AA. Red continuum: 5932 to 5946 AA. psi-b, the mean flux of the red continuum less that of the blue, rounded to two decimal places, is 0.04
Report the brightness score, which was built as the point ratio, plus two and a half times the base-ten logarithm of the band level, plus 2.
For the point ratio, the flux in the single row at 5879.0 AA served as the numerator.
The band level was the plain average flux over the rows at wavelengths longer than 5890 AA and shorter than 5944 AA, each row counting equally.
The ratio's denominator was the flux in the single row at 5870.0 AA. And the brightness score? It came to 5.17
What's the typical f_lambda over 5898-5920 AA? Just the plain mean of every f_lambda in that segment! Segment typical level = 7.0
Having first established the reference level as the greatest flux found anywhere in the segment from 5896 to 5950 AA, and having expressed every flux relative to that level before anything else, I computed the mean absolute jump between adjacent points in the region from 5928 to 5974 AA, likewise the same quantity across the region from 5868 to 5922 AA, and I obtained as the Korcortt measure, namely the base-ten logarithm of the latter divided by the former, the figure 0.13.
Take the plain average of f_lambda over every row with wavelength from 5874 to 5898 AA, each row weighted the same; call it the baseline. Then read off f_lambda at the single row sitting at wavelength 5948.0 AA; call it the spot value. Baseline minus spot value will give -1.0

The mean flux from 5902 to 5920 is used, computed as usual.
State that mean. 7.0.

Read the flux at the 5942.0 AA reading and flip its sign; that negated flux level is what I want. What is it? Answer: -7.0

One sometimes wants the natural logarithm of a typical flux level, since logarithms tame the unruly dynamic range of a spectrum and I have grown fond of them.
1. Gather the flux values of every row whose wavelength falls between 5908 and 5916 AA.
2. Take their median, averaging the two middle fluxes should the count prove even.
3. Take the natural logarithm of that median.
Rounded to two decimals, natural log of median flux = 1.93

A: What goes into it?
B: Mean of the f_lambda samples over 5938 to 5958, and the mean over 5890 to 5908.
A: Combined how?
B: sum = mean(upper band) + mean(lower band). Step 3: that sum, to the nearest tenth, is 13.8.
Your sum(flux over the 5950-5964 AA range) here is 35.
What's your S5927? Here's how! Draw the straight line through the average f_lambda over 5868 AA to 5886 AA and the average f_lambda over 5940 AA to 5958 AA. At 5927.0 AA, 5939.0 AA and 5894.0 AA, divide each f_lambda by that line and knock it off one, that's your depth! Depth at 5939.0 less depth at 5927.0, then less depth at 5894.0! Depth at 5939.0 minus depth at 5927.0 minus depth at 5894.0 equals -0.11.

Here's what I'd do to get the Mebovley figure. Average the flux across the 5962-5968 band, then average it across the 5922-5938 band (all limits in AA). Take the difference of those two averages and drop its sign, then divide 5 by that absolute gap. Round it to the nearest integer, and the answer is 6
